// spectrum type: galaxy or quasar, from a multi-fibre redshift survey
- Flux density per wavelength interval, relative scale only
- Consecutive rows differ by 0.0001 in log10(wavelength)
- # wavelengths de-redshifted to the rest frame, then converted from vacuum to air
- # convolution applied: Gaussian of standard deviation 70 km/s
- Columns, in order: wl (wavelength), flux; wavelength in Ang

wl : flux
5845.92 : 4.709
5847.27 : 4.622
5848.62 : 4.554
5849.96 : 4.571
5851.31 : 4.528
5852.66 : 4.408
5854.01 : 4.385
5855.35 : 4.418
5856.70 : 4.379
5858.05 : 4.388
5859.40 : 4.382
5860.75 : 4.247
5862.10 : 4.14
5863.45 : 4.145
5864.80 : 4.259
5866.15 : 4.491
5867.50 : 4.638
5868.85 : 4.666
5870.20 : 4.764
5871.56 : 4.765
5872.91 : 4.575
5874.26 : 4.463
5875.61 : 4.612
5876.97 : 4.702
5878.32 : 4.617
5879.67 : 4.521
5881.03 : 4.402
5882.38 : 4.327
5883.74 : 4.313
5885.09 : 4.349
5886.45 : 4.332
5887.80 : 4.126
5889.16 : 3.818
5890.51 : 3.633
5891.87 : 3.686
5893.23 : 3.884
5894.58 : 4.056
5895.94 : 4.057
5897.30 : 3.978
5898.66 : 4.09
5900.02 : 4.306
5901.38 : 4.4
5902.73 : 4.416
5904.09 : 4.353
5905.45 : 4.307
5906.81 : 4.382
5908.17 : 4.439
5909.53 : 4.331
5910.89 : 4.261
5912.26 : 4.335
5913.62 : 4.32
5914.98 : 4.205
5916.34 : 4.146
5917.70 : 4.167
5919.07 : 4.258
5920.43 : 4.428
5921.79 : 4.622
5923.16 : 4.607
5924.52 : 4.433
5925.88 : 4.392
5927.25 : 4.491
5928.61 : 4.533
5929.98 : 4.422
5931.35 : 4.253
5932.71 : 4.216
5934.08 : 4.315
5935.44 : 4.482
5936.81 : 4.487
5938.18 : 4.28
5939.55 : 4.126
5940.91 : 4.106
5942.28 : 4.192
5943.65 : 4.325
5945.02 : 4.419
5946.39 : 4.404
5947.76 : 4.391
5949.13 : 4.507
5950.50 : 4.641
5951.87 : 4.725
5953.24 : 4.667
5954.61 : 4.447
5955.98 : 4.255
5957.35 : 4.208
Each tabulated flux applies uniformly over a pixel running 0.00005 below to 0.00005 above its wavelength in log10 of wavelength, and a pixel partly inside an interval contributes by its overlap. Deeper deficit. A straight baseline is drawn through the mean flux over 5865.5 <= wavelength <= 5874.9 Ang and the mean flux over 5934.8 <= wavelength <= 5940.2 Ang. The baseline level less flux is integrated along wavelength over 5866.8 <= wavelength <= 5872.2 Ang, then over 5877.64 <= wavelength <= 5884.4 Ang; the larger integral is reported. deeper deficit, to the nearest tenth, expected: 1.0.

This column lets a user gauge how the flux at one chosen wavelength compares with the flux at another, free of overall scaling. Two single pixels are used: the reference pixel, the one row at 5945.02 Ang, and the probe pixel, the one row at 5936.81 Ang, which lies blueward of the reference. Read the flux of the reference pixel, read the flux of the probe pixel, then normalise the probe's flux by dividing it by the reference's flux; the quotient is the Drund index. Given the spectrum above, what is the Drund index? 1.02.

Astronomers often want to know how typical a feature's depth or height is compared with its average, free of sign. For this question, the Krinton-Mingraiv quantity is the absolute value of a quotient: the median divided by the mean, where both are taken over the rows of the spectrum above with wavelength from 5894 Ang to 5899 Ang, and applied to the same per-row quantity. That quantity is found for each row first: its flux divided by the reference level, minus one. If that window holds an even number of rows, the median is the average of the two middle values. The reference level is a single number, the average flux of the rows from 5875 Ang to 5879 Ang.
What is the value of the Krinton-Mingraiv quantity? 0.98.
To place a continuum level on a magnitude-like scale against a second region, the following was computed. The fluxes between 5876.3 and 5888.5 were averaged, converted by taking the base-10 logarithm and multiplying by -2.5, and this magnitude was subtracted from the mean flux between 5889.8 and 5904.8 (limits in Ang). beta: 5.69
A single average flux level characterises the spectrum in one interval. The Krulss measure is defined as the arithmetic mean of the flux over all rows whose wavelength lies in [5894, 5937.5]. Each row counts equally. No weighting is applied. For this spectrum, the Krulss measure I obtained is 4.33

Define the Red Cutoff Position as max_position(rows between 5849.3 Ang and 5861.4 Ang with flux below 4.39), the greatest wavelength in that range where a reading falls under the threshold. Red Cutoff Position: 5860.75 Ang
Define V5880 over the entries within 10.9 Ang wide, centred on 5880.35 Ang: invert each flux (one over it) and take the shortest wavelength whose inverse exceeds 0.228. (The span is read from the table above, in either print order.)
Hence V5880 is 5882.38 Ang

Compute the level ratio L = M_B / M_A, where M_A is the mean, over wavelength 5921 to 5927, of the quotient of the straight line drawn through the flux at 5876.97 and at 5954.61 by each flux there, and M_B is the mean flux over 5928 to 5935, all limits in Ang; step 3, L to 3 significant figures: 4.31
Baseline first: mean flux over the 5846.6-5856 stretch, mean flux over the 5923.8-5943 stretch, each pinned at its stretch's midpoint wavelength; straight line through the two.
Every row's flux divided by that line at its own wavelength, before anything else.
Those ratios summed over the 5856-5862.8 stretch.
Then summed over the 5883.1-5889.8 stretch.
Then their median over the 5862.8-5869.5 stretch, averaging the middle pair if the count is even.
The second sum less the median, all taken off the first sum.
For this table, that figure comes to 1.08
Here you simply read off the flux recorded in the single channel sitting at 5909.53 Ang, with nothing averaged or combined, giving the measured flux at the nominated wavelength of 4.331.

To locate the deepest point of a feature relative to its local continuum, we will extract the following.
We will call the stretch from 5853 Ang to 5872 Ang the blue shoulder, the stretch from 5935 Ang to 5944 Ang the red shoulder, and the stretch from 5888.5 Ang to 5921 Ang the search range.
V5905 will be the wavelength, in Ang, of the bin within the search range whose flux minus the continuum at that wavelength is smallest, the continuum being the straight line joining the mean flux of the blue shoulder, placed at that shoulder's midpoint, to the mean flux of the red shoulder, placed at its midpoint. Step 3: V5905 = 5890.51 Ang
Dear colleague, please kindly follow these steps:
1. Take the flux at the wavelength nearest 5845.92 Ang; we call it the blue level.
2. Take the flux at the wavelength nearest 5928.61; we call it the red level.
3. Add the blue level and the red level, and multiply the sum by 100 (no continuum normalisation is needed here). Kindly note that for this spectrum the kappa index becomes 924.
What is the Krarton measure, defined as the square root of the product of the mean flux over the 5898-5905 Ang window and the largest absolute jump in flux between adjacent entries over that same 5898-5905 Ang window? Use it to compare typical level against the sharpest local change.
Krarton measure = 0.97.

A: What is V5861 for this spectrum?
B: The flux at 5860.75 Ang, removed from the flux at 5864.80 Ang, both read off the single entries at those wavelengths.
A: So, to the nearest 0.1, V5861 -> 0.0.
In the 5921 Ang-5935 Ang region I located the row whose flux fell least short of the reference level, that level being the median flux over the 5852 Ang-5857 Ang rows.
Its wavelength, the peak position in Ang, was 5921.79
